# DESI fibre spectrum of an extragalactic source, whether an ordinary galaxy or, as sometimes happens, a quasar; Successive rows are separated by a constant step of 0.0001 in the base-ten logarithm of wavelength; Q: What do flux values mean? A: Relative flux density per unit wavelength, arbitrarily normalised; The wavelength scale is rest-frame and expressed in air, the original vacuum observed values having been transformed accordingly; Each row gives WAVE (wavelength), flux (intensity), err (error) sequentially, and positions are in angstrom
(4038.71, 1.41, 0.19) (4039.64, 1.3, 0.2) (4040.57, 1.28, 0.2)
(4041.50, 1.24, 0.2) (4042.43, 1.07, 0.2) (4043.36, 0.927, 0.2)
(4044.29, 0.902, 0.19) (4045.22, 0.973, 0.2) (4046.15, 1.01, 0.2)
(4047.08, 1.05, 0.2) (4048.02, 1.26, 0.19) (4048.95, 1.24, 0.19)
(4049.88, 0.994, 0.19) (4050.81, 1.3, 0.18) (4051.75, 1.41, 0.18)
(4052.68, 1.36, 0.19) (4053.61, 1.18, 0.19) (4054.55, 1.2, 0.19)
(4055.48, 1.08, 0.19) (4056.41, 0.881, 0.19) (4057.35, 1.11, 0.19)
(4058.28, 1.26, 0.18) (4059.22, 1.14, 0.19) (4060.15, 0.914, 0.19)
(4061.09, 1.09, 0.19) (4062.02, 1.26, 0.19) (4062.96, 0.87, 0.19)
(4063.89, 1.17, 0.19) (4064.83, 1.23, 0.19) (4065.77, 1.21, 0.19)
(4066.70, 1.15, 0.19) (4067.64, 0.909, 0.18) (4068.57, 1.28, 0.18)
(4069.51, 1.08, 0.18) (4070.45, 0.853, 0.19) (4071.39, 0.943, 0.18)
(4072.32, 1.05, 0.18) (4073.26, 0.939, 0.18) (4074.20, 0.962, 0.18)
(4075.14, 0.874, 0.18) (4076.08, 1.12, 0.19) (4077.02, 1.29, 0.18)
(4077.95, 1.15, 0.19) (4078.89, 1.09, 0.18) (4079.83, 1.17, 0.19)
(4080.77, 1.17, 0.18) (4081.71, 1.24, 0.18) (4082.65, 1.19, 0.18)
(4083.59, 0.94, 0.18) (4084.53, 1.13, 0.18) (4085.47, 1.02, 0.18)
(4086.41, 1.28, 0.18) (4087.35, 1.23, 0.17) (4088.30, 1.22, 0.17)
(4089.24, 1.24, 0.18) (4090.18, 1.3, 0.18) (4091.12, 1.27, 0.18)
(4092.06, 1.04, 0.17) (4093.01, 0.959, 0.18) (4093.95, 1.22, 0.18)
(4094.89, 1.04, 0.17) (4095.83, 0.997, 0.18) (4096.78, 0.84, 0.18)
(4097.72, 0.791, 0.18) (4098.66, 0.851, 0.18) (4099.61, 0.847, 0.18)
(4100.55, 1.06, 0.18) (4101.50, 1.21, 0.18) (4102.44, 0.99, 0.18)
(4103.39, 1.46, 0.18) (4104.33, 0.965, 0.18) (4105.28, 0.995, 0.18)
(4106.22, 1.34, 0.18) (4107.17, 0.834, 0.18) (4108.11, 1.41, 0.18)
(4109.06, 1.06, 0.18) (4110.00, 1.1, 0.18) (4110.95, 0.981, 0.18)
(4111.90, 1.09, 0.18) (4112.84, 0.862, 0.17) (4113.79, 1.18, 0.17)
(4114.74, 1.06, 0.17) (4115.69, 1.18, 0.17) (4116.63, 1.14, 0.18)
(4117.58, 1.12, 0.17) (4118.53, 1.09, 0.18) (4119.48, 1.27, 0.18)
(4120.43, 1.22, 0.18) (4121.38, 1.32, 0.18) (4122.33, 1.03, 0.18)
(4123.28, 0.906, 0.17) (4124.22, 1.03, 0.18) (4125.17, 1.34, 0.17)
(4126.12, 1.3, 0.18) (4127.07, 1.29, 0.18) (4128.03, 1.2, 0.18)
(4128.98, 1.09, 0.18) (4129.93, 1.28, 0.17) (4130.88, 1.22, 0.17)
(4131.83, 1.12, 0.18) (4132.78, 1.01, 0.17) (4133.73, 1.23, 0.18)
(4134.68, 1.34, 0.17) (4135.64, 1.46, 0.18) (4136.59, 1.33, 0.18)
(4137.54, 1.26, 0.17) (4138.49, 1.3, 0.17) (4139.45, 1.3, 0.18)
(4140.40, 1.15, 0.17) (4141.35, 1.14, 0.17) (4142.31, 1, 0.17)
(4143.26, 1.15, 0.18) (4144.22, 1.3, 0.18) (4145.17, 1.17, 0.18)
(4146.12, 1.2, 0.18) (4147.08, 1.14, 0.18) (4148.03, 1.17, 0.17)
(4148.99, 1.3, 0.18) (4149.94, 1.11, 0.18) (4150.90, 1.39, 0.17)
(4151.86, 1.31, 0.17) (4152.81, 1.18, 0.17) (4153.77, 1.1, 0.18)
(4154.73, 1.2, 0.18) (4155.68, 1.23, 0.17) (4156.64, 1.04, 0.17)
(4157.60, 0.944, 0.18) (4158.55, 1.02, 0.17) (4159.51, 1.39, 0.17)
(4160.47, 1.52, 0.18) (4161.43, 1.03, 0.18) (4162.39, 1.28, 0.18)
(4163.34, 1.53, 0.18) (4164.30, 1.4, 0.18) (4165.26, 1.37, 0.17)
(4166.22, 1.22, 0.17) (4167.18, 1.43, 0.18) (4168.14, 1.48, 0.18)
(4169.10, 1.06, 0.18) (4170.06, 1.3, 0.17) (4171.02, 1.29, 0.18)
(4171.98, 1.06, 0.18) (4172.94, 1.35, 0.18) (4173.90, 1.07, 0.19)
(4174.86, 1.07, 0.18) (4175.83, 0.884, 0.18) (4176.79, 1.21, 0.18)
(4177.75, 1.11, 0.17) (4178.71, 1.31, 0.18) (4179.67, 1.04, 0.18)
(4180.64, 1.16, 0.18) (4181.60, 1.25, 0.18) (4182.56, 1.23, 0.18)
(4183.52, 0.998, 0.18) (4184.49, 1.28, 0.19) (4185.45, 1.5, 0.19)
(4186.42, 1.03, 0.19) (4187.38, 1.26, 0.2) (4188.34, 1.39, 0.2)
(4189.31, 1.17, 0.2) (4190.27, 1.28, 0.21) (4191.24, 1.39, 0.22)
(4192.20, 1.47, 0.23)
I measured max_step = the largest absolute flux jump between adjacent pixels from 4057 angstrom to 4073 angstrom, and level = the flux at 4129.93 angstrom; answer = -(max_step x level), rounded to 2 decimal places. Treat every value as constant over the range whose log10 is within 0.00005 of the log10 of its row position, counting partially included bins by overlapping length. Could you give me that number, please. -0.50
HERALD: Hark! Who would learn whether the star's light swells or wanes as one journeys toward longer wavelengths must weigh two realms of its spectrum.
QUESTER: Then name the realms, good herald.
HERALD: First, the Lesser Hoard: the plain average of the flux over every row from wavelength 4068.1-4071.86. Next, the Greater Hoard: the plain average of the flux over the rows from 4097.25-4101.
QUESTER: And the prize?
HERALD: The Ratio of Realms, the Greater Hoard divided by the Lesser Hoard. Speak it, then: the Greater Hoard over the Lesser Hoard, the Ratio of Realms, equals 0.85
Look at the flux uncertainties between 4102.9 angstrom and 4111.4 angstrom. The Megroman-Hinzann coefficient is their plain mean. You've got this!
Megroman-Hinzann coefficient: 0.180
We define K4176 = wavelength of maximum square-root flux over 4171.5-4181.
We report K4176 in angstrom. 4172.94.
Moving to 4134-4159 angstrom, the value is 4135.64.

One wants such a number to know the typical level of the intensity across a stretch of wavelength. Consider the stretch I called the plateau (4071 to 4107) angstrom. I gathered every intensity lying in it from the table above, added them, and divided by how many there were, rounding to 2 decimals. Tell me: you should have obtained 1.09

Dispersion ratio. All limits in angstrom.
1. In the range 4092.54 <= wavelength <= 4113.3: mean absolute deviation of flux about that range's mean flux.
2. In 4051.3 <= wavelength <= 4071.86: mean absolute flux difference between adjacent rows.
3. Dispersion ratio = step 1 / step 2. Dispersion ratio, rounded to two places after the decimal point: 0.84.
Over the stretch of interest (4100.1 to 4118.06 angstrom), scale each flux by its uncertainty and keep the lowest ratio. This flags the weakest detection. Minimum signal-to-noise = 4.6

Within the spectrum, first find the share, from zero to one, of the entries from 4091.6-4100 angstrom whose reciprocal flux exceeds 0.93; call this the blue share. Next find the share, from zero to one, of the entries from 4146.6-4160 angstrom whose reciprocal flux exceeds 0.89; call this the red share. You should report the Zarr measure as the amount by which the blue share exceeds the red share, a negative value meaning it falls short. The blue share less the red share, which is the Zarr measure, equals 0.53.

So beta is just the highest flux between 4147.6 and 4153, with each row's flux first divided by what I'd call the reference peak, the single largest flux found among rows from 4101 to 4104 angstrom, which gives 0.95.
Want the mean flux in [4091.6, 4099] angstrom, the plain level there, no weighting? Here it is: 0.97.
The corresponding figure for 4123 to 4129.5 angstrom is 1.17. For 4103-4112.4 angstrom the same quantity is 1.12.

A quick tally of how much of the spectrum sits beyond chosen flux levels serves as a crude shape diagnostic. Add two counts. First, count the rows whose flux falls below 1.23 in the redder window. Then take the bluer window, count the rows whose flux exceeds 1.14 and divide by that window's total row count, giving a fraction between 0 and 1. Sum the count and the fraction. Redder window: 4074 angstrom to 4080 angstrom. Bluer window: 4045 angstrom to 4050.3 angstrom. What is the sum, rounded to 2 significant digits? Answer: 6.3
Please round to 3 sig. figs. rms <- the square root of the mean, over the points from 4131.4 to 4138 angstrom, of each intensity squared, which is 1.26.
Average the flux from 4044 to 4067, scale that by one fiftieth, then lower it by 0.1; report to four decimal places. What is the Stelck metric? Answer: -0.0774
